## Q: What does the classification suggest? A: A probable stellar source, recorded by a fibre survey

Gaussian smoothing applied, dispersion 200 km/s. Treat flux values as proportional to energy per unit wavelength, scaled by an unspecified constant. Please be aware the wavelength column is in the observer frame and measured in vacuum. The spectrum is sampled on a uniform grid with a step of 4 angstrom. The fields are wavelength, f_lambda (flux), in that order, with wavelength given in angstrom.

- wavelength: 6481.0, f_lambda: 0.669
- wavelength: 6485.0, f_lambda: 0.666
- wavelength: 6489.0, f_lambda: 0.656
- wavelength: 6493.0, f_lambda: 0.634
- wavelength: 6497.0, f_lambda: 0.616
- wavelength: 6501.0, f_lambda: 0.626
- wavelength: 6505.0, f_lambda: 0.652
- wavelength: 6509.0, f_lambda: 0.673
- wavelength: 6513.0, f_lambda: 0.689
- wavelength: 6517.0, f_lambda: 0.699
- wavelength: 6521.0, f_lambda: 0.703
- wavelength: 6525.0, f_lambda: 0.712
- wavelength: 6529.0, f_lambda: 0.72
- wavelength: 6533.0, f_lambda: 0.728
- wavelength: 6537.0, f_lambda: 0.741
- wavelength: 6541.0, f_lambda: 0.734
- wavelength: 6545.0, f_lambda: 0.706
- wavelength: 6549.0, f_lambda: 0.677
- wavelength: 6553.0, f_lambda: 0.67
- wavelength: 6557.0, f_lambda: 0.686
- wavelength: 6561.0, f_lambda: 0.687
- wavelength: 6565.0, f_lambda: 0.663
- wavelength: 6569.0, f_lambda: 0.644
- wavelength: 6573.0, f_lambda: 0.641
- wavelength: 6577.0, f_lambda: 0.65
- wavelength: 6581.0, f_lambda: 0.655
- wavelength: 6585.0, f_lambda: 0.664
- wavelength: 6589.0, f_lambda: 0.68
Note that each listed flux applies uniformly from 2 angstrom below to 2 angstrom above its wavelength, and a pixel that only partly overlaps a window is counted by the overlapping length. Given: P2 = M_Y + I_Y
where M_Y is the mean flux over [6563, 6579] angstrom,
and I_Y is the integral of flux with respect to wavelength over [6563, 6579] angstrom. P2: 11.0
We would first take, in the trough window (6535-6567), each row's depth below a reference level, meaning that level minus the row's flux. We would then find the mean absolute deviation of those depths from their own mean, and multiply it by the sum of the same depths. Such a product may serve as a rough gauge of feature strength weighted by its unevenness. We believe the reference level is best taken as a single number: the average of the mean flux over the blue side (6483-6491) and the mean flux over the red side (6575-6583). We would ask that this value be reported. -0.007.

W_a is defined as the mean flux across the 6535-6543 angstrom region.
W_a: 0.74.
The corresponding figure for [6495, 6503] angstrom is 0.62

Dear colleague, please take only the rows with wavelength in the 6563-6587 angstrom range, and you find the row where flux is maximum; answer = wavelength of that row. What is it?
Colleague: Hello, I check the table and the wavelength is 6585.0 angstrom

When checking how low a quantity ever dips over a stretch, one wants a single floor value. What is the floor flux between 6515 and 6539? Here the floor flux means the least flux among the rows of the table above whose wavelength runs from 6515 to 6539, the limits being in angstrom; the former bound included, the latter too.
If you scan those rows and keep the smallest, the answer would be 0.699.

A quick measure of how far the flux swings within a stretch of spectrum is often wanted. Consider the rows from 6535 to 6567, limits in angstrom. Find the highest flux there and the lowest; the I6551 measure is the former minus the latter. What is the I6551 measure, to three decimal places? 0.078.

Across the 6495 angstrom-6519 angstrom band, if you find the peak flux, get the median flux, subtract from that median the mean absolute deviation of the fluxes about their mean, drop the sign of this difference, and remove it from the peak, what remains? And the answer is 0.064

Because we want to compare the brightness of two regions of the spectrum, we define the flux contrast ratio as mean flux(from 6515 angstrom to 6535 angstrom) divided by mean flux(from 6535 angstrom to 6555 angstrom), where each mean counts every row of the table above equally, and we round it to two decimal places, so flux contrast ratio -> 1.01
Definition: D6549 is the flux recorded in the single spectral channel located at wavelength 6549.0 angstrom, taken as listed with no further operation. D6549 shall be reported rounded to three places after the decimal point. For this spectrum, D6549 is 0.677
